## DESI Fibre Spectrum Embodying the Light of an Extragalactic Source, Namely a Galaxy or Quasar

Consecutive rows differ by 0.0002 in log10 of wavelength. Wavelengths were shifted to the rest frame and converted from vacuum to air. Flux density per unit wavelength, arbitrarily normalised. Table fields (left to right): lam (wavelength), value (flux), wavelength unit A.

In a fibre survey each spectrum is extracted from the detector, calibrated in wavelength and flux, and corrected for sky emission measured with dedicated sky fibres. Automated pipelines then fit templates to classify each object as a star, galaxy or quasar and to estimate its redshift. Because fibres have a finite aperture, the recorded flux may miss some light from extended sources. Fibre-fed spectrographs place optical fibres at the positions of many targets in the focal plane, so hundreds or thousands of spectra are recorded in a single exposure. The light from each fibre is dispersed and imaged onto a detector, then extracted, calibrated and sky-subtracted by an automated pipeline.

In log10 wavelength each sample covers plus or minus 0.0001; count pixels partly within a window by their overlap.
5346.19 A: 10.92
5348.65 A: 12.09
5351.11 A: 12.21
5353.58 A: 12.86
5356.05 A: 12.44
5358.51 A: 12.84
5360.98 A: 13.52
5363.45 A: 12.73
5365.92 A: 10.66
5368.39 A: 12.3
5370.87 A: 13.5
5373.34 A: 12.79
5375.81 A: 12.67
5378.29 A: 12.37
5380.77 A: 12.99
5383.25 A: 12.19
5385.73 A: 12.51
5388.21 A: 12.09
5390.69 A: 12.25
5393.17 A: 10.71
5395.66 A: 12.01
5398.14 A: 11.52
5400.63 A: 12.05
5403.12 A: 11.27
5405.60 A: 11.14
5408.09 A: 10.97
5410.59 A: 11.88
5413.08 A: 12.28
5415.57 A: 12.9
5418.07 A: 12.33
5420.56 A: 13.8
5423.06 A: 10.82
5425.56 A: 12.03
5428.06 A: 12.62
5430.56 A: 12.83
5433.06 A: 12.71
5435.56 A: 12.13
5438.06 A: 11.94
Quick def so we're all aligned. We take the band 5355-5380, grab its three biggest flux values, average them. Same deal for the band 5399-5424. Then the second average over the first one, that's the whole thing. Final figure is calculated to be 0.979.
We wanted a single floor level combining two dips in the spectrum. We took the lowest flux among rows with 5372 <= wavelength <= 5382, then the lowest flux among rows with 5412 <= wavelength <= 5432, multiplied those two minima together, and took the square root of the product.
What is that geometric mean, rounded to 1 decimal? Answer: 11.6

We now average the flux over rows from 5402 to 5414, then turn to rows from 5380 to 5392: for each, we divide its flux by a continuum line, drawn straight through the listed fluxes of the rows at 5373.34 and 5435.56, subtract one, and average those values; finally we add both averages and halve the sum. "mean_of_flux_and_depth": 5.7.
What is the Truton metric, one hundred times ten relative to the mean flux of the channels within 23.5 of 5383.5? 82.2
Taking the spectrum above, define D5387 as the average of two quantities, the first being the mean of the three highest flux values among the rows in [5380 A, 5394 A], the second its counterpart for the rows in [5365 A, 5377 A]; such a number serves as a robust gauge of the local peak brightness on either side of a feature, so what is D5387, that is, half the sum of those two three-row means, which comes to 12.8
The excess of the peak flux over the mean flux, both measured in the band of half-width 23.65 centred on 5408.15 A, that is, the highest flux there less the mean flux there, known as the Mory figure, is 1.8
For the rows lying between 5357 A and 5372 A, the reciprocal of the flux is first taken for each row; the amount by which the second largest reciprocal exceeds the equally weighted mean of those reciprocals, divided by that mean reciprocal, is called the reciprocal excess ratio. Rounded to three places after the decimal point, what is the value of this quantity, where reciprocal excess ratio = 0.017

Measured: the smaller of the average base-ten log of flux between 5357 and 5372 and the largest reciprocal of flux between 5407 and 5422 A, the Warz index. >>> 0.0912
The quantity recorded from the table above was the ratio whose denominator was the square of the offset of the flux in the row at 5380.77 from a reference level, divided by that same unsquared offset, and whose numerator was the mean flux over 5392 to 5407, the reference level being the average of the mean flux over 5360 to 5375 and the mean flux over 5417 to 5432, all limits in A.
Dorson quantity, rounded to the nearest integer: 23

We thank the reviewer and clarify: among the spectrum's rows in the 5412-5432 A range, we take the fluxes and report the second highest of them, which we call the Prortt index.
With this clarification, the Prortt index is 12.9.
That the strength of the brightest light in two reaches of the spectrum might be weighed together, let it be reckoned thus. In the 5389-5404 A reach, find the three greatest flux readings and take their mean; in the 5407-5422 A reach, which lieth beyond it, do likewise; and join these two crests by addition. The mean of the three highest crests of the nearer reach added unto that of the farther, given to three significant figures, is 25.1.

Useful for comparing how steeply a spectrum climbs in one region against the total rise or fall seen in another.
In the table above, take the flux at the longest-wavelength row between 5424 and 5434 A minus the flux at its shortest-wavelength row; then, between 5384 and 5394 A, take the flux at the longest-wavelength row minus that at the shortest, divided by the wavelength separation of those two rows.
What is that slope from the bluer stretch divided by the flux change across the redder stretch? -0.36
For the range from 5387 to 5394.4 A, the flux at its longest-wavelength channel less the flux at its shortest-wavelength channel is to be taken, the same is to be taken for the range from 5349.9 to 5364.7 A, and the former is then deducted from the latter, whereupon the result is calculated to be 1.9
